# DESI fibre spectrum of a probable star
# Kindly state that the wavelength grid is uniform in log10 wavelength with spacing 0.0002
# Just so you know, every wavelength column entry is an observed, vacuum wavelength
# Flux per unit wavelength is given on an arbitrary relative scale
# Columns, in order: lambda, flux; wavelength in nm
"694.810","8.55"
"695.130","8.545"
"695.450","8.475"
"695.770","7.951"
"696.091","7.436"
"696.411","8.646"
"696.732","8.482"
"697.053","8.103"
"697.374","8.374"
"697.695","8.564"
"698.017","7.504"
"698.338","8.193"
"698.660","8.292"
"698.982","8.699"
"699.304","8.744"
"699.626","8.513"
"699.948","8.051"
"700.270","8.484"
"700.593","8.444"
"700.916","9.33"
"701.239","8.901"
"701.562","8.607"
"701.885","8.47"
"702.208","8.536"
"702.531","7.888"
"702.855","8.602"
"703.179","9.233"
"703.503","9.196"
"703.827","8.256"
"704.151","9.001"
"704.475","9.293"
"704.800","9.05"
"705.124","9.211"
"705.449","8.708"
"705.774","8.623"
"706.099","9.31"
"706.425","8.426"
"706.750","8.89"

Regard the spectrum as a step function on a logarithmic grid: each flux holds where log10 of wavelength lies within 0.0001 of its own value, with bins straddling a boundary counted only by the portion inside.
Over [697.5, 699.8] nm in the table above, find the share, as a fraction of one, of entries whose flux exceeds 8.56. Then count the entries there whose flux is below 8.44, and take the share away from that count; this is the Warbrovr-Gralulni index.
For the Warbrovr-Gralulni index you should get 2.6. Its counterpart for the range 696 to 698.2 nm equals 3.7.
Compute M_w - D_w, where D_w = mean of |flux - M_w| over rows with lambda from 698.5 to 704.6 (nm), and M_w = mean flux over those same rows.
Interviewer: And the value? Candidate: 8.3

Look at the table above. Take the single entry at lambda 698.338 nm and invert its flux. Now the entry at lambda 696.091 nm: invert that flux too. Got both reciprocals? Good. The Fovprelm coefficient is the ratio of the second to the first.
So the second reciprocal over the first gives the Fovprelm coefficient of 1.10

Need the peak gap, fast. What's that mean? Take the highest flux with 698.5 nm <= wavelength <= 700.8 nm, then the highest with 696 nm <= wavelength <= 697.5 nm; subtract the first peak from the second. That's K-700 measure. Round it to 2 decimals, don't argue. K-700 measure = -0.10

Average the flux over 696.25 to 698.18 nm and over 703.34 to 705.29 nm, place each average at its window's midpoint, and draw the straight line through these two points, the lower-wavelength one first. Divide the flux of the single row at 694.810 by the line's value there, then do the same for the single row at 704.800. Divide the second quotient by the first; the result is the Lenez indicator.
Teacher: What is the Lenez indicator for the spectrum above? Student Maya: 0.94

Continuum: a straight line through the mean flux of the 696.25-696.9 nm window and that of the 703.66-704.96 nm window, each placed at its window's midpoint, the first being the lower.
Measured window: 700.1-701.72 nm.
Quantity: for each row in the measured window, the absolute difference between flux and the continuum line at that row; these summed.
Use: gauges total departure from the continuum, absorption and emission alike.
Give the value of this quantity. 1.4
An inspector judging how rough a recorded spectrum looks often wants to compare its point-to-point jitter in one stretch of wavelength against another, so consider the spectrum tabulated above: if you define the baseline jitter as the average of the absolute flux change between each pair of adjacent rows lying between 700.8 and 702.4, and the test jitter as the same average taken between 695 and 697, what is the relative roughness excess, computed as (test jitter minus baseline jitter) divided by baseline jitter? 1.1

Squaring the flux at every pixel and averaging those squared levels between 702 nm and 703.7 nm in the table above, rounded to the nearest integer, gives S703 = 76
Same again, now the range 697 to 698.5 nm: 67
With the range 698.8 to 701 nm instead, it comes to 74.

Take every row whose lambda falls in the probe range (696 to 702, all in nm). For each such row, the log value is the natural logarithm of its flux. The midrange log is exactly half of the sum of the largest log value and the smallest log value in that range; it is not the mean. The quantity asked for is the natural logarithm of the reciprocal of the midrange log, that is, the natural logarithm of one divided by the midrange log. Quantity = -0.751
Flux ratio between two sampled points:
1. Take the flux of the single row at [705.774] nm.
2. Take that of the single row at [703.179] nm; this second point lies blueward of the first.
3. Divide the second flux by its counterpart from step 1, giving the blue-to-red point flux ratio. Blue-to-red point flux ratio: 1.07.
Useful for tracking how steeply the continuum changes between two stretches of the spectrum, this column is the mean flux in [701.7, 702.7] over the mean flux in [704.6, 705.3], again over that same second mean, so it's 0.100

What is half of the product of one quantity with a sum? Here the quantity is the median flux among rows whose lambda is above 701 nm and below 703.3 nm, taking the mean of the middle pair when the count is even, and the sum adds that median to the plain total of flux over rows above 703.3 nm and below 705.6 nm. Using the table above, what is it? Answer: 307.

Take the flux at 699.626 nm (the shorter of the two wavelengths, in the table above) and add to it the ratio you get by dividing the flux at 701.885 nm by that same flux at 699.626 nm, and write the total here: 9.51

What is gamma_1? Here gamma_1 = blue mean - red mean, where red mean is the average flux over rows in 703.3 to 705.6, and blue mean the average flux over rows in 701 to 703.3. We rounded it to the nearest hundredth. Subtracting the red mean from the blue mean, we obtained -0.35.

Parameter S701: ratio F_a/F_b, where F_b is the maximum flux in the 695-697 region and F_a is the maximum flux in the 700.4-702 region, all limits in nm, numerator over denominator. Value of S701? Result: 1.08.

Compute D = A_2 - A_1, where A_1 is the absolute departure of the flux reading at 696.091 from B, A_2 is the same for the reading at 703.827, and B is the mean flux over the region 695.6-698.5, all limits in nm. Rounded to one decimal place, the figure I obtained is -0.6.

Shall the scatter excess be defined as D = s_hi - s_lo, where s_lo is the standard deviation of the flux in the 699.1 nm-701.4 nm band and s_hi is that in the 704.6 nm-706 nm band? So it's -0.13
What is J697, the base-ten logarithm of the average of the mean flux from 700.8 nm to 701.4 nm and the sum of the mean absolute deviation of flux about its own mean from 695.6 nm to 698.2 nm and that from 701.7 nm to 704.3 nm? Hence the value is 0.69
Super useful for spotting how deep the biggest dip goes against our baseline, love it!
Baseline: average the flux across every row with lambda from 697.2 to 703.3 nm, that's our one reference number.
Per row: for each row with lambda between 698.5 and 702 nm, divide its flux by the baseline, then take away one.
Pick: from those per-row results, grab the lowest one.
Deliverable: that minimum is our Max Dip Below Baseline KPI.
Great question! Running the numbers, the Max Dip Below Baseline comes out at -0.052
